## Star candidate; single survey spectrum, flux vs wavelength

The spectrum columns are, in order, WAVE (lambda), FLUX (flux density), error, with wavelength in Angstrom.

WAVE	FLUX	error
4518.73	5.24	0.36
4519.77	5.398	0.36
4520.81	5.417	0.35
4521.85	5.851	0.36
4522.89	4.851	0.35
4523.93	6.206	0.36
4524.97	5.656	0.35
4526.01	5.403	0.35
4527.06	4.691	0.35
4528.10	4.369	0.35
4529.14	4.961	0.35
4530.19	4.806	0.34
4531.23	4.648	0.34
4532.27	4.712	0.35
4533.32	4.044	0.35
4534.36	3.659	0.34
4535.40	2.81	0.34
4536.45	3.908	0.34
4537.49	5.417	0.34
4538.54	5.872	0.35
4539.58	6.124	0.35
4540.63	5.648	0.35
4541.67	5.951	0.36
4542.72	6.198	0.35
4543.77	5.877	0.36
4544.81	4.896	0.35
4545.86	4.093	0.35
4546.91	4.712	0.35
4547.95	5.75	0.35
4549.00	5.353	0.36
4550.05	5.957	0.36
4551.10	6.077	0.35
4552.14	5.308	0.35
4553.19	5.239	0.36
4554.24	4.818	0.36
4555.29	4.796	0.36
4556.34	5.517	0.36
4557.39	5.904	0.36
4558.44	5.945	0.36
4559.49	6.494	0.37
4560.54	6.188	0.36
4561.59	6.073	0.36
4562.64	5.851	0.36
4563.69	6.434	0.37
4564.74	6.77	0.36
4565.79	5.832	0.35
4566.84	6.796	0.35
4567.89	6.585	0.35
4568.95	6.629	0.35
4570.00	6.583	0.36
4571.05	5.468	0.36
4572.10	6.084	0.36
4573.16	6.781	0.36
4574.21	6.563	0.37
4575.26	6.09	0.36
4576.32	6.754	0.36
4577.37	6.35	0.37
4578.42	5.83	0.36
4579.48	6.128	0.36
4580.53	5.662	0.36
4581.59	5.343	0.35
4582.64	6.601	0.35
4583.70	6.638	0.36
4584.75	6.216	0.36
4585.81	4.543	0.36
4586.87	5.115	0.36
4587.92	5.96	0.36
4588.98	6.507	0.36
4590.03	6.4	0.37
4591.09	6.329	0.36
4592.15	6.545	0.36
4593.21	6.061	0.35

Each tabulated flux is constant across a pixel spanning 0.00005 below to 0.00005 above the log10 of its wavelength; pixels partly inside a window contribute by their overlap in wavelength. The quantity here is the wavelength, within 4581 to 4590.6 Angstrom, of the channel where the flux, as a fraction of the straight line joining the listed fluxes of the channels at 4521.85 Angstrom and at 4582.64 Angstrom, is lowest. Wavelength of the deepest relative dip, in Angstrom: 4585.81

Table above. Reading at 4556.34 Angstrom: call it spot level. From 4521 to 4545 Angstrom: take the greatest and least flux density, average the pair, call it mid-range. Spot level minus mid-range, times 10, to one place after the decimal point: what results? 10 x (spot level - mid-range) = 10.1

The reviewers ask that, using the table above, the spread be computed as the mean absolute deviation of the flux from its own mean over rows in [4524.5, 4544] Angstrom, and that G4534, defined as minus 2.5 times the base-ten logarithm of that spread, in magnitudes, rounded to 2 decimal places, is 0.29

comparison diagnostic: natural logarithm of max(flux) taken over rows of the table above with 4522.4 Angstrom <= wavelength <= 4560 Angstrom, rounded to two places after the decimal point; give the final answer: 1.87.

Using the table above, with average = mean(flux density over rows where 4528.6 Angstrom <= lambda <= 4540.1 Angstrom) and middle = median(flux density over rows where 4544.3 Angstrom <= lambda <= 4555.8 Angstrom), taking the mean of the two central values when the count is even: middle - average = 0.61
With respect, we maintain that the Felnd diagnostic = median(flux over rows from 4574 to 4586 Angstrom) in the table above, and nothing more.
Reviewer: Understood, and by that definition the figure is 6.2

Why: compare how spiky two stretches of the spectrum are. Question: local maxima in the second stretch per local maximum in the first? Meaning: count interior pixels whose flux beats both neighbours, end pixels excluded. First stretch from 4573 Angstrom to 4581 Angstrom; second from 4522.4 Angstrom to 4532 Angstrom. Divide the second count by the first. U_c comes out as 1.00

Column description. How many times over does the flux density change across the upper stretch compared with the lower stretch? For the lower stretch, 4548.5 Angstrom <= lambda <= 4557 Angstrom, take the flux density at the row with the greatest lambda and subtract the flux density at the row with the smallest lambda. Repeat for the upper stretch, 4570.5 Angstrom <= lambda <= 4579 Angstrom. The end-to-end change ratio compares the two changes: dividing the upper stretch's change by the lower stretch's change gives 2.2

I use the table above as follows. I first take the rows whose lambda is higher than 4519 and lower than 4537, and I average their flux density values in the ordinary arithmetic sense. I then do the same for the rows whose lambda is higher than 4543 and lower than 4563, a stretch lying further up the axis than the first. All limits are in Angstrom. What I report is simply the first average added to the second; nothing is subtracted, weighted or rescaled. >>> 10.3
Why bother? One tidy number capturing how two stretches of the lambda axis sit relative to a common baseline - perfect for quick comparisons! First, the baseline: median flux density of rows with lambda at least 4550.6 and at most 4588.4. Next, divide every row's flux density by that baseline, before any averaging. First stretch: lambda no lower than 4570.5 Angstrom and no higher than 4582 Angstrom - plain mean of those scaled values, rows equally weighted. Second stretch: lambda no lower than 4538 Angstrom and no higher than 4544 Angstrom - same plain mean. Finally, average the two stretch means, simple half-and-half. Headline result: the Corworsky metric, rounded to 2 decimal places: 0.99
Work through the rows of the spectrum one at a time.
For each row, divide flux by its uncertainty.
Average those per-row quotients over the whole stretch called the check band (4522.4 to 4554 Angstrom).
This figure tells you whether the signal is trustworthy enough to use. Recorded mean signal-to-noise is 14.6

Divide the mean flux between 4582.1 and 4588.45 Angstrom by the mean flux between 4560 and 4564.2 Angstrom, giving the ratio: 0.95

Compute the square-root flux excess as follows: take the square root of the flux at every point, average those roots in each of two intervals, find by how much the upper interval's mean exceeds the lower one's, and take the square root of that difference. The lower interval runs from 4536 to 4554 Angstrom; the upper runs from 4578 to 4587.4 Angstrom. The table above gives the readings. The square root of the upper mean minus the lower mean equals 0.27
